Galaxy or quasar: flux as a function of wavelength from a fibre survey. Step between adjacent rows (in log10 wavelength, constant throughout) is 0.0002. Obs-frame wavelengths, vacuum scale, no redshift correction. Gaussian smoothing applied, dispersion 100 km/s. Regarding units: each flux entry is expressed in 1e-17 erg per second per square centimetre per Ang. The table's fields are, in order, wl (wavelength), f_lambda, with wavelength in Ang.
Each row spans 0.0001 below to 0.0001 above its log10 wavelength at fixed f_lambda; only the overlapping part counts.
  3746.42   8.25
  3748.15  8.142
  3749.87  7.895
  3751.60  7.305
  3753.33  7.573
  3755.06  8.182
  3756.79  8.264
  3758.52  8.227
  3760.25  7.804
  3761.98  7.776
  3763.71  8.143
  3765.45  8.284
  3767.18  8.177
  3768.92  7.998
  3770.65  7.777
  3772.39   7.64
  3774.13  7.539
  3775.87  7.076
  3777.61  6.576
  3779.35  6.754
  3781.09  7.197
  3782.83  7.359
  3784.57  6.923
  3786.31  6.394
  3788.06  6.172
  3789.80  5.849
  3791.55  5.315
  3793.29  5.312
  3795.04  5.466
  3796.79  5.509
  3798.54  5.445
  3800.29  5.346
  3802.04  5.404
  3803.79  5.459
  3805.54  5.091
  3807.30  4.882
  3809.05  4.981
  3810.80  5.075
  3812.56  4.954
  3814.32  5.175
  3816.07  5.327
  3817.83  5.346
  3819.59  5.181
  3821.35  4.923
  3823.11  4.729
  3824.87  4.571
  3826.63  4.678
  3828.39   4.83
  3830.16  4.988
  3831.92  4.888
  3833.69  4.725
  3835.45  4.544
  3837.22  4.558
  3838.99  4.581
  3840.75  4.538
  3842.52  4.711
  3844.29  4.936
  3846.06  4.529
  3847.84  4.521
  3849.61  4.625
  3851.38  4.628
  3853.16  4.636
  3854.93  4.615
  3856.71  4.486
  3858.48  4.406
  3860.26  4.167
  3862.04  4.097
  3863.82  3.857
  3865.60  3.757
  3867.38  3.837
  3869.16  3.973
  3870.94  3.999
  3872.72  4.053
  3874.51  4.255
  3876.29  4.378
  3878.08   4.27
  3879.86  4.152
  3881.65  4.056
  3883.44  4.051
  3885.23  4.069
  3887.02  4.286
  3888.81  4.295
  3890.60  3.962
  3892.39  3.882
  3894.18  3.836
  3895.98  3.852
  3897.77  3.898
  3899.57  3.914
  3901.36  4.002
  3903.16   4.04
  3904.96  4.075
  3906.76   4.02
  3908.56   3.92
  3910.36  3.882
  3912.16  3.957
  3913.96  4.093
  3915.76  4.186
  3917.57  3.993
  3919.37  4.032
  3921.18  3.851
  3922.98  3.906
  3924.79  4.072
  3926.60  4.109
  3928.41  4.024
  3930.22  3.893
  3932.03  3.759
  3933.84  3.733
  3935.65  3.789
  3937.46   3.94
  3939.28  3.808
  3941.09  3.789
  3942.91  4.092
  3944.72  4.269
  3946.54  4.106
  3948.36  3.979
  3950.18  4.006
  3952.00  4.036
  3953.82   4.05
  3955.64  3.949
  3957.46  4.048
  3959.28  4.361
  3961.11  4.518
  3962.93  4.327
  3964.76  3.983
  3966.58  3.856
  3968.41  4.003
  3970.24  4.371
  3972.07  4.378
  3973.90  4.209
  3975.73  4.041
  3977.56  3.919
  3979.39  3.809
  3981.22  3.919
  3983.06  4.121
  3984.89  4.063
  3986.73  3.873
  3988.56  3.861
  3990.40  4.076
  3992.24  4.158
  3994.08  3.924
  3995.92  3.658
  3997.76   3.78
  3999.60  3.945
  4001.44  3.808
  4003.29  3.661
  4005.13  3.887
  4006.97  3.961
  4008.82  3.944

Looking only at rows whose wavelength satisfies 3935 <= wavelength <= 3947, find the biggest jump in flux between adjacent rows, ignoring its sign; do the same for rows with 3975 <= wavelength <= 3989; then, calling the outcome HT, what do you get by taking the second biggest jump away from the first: 0.10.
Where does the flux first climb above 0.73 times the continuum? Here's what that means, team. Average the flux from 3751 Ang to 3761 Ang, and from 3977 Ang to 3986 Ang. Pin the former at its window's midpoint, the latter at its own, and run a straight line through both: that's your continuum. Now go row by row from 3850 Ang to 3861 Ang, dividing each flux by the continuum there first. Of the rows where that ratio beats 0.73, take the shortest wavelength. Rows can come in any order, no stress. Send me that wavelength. 3851.38 Ang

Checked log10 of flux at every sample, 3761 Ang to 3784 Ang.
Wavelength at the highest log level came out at 3765.45 Ang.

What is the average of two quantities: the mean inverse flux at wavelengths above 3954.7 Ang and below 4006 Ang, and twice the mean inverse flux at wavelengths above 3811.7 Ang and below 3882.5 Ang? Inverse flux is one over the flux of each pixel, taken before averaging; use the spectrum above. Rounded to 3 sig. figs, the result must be 0.347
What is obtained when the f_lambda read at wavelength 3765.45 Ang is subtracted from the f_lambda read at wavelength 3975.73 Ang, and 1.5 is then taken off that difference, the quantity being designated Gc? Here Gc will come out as -5.7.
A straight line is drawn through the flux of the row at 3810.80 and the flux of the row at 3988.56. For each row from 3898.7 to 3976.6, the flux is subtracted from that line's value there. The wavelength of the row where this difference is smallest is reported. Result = 3961.11 Ang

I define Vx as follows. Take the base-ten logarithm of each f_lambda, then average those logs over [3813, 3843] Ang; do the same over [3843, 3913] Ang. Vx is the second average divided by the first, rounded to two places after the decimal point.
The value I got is 0.90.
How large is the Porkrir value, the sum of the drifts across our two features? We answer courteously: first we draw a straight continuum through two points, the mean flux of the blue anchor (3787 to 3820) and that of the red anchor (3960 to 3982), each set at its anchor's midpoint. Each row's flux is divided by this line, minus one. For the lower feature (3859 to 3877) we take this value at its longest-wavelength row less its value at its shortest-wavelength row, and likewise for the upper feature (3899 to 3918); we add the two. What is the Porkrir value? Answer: 0.11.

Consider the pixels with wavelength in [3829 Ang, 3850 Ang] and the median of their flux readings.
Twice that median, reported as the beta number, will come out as 9.2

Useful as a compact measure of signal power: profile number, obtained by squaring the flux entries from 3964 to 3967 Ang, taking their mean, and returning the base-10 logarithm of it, 1.19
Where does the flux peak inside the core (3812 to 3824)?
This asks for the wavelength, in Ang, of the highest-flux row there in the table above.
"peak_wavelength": 3817.83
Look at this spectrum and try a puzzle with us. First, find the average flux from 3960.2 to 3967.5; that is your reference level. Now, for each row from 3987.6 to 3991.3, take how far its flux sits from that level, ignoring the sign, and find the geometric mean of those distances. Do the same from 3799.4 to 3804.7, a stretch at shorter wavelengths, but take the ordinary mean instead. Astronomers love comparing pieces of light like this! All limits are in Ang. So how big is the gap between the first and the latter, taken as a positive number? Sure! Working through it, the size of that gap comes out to 1.1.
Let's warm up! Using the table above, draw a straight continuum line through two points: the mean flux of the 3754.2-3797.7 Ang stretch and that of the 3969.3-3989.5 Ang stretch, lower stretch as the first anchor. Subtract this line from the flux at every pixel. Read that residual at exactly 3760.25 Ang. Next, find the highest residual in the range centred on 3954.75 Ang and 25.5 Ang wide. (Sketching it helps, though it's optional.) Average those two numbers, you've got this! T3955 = 0.33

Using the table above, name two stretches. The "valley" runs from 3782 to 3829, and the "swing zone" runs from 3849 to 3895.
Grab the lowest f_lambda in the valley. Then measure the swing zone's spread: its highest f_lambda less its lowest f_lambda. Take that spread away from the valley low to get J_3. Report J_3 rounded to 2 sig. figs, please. 3.7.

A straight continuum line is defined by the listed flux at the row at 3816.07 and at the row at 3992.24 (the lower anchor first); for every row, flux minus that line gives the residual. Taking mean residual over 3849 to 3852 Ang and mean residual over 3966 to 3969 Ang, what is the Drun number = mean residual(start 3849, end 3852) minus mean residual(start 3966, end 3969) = -0.08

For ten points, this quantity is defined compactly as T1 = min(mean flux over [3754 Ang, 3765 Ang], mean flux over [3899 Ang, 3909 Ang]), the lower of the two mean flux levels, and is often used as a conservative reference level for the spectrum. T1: 4.00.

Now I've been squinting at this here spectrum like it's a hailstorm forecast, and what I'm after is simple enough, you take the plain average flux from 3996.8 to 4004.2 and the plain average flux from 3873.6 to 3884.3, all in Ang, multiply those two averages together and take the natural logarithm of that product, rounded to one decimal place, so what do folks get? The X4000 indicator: 2.8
